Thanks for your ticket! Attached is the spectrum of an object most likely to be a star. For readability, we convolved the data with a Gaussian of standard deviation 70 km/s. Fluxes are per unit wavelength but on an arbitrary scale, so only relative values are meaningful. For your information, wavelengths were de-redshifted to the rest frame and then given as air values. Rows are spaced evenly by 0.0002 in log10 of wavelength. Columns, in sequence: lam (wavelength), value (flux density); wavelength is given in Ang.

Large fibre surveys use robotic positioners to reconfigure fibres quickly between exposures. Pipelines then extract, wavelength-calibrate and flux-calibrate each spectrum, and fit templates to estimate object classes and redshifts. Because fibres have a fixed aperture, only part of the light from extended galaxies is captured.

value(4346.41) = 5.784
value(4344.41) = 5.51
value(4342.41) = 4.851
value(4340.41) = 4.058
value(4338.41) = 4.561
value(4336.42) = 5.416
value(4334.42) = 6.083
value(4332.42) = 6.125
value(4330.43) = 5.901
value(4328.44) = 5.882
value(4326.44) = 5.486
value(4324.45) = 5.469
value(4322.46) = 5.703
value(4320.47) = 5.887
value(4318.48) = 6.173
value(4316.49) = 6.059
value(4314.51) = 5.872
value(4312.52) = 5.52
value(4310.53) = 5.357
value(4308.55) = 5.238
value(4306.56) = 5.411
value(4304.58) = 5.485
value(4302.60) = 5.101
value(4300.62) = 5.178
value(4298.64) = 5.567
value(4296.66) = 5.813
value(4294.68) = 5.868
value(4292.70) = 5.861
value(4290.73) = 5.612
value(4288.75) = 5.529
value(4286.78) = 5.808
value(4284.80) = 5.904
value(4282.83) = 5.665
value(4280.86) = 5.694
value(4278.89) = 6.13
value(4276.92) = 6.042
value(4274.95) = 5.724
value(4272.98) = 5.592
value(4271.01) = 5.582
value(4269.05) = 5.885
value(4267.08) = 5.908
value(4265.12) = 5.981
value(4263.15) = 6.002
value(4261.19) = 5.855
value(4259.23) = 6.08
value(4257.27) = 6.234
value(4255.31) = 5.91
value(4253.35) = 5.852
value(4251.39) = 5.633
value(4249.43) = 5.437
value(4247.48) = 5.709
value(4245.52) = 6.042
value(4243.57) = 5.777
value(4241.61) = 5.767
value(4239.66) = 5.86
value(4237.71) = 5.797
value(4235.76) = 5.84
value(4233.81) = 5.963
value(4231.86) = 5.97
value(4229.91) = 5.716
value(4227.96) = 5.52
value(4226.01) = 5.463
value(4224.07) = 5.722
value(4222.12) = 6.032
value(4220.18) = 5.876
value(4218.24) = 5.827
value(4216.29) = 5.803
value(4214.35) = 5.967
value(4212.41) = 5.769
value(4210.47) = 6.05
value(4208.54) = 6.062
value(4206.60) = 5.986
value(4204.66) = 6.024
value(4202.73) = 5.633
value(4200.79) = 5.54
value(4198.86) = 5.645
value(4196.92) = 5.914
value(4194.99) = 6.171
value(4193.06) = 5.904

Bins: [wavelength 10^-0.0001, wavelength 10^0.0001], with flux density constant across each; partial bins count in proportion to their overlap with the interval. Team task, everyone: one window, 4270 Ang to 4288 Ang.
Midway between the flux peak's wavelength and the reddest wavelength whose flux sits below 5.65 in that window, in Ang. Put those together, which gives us 4275.9 Ang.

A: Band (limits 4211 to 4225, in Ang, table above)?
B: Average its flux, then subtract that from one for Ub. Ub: -4.86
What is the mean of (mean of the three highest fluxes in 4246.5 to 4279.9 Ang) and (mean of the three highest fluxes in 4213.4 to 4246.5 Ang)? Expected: 6.08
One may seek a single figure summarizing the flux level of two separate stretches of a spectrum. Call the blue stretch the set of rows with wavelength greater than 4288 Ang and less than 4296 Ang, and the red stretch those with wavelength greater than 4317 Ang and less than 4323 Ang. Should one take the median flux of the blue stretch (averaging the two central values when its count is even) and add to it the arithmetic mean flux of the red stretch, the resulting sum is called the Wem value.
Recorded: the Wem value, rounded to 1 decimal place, 11.7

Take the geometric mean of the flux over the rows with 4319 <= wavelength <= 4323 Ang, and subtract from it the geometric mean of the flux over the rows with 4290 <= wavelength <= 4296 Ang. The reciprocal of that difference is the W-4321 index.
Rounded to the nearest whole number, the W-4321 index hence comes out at 66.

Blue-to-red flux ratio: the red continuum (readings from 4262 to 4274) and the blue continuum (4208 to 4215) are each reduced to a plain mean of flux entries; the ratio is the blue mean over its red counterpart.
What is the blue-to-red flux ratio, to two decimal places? 1.02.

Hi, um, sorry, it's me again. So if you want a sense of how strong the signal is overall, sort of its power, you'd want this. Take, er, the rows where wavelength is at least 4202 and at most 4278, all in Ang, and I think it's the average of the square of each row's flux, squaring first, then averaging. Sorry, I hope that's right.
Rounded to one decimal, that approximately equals 34.2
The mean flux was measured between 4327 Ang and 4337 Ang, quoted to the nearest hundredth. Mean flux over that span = 5.88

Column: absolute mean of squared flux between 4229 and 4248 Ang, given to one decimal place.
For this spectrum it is 34.2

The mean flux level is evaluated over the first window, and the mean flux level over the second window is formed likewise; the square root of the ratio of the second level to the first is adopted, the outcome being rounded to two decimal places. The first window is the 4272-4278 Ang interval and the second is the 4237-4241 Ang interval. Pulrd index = 1.00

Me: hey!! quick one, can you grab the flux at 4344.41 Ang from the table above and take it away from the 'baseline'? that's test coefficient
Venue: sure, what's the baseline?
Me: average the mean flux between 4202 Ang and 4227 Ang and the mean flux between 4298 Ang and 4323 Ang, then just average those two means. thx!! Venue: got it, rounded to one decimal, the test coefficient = 0.2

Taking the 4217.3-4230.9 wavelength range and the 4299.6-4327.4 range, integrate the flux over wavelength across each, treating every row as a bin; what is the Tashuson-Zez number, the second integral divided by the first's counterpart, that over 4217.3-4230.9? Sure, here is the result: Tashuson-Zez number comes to 2.0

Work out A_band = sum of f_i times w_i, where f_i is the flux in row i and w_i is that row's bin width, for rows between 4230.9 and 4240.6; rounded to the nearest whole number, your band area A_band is 57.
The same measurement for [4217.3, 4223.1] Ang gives 34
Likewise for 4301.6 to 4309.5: 42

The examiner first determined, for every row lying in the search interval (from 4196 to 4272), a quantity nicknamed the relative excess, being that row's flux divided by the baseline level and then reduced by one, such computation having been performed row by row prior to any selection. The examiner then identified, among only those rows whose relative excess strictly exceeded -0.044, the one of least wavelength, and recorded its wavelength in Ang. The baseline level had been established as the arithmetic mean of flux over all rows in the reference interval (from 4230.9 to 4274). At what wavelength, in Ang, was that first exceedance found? 4196.92 Ang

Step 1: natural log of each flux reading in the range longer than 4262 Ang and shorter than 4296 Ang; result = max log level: 1.81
